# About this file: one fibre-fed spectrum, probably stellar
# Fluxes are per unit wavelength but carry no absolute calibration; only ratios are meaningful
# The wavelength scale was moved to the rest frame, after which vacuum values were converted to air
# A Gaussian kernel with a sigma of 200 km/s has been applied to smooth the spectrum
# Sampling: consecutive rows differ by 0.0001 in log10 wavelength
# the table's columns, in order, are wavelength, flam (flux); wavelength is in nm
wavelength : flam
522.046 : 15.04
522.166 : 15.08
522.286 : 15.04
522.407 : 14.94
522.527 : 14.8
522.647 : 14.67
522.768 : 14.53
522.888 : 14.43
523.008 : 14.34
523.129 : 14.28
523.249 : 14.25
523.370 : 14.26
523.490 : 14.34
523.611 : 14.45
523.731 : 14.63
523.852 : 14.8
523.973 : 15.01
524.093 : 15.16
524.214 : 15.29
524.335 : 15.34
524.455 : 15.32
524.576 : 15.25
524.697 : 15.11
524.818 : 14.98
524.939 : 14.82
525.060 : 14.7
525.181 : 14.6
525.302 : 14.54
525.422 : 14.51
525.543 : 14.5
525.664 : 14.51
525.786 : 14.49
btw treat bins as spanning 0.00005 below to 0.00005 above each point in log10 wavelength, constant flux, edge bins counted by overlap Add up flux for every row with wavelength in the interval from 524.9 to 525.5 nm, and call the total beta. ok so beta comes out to 73.2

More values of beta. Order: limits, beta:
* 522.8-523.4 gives 71.6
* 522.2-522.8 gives 74.0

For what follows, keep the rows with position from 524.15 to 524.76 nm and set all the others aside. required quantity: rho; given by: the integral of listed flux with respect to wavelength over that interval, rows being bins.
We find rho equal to 9.30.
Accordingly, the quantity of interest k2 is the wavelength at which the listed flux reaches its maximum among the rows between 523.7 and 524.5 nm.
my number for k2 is 524.335 nm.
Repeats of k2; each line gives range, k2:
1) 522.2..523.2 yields 522.286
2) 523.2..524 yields 523.973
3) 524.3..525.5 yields 524.335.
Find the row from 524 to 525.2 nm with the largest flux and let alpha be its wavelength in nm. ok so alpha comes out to 524.335 nm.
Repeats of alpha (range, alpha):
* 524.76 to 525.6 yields 524.818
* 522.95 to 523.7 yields 523.611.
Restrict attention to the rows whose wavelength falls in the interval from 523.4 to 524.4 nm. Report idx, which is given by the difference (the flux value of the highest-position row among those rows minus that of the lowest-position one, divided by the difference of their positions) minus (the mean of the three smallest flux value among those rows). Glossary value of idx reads -13.3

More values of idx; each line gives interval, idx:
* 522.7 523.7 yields -14.4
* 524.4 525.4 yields -15.5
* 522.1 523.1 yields -15.3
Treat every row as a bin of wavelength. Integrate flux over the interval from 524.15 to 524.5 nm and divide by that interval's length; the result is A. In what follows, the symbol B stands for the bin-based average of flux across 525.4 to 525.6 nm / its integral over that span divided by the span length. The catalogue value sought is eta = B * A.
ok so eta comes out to 222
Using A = 15.3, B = 14.5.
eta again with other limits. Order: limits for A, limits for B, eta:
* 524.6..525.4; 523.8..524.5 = 224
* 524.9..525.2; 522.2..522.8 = 218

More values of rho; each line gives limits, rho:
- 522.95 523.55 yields 8.58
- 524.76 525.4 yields 9.43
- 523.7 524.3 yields 9.00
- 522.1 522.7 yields 8.95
